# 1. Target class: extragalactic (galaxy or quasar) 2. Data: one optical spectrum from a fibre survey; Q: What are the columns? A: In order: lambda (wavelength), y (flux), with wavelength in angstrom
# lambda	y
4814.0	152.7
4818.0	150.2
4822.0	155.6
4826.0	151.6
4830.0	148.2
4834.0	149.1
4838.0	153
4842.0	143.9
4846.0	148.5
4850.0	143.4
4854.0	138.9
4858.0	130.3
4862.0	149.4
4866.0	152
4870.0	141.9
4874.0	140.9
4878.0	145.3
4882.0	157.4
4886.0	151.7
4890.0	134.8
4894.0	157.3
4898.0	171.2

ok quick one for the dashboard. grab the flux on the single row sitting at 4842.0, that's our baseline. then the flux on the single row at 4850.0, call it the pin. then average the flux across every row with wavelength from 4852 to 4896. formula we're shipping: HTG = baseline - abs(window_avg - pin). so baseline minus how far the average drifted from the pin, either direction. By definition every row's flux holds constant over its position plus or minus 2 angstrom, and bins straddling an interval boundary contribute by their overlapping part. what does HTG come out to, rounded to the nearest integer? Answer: 142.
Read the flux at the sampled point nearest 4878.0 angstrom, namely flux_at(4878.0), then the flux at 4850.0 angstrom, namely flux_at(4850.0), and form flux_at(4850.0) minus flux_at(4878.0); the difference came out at -2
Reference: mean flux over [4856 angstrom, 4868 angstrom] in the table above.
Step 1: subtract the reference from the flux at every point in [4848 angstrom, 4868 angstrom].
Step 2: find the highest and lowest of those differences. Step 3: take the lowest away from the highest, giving 22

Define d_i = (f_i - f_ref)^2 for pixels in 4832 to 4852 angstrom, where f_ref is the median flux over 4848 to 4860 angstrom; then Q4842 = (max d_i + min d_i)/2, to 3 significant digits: 110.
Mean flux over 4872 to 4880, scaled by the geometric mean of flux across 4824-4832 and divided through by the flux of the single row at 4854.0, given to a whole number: 154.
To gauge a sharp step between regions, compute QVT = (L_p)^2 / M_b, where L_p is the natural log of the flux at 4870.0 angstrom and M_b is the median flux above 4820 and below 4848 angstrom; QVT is 0.165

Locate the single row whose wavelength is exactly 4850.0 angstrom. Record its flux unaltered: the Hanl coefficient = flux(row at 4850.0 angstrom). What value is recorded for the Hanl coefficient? 143.4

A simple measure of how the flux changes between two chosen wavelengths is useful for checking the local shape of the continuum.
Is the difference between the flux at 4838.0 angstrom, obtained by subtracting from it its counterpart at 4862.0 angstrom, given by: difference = 3.6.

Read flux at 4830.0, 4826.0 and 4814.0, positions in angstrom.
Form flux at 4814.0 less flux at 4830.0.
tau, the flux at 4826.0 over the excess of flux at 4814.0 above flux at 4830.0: 34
